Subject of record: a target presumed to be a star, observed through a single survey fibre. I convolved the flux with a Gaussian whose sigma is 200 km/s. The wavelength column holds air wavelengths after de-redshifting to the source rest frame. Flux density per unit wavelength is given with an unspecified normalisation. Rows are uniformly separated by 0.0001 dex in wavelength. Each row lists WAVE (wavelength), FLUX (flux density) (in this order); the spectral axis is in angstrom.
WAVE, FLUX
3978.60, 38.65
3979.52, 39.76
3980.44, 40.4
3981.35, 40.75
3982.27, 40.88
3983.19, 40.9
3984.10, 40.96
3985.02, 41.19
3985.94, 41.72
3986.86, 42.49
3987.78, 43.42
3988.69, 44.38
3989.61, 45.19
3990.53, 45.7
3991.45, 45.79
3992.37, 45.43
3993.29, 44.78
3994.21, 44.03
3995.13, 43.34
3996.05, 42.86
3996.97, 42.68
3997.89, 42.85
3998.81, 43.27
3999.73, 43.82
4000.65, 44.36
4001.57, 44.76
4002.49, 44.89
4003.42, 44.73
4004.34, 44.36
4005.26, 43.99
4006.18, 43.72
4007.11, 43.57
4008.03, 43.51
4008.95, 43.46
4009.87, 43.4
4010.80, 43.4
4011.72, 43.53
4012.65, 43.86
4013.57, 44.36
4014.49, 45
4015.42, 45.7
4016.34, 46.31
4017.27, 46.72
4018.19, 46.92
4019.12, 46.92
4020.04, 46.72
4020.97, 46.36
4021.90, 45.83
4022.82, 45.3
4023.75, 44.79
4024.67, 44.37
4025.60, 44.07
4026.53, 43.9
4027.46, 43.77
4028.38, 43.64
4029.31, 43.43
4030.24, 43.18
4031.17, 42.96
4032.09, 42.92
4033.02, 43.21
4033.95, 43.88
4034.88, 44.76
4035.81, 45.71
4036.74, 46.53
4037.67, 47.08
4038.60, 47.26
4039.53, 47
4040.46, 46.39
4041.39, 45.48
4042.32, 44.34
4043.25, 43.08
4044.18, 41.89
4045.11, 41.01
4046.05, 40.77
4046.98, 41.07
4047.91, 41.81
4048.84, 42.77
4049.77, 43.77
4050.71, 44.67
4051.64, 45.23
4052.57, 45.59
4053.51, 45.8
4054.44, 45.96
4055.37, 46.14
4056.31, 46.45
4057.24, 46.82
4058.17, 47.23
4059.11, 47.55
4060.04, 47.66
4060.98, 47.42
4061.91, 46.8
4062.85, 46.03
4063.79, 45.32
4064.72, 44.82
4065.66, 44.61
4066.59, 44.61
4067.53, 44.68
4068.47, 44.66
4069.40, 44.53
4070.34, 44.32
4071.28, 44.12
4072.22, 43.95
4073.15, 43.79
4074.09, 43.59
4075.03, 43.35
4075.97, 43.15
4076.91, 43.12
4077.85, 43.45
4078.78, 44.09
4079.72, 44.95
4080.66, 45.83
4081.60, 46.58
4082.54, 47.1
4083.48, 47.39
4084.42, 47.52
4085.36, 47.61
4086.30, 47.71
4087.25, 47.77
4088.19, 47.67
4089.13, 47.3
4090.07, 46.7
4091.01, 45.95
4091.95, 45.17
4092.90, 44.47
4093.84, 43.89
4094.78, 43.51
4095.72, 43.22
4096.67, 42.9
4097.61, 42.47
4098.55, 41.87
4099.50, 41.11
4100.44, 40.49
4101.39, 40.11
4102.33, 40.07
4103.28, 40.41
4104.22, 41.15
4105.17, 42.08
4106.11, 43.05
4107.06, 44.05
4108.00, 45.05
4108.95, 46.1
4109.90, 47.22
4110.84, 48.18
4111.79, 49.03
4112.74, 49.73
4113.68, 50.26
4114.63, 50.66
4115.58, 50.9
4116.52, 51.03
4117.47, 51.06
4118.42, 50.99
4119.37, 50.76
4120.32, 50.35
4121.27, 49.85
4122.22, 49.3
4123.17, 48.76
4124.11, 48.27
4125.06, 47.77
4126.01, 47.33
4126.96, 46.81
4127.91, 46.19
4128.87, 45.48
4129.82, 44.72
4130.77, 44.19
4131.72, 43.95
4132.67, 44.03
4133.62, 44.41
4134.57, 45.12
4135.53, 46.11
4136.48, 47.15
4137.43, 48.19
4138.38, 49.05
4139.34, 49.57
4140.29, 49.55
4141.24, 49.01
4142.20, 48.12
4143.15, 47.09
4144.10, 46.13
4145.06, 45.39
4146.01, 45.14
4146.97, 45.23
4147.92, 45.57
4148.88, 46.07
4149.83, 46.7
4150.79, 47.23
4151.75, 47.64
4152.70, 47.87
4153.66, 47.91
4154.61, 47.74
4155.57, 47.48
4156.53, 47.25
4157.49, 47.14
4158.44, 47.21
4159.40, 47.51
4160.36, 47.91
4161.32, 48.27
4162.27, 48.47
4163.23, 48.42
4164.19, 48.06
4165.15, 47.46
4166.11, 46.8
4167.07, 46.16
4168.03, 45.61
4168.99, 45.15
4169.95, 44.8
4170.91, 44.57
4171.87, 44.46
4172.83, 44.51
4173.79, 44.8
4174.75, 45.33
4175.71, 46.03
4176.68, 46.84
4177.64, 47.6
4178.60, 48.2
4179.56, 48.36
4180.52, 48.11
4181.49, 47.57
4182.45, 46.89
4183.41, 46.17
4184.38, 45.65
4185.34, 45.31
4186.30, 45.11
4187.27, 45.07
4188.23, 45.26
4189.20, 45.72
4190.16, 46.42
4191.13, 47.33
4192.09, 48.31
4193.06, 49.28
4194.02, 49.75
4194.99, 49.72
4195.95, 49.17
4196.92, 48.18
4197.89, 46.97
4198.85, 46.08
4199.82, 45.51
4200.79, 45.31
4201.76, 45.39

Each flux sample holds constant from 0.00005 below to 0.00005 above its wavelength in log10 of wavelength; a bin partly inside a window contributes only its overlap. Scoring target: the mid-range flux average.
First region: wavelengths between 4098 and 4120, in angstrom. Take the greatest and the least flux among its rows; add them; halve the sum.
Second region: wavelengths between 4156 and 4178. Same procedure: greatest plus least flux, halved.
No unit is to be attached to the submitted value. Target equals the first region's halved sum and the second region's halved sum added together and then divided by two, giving 46.0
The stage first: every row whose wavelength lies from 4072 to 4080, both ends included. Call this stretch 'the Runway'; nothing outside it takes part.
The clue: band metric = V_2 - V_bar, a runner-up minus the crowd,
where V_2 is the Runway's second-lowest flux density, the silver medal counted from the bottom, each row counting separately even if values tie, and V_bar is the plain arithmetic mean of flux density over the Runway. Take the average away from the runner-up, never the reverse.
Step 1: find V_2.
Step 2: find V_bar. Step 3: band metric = -0.6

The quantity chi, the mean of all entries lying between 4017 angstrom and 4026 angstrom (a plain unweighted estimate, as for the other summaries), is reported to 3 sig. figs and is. 45.8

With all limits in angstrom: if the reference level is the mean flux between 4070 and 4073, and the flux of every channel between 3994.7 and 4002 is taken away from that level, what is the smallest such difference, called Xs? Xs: -0.6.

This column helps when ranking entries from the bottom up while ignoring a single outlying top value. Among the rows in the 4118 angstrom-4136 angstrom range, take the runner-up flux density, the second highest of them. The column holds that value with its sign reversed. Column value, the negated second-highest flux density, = -50.8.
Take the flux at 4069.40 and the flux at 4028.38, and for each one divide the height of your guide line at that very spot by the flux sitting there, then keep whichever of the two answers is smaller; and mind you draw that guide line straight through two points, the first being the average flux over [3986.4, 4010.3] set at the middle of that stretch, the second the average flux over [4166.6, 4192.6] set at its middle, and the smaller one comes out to 1.01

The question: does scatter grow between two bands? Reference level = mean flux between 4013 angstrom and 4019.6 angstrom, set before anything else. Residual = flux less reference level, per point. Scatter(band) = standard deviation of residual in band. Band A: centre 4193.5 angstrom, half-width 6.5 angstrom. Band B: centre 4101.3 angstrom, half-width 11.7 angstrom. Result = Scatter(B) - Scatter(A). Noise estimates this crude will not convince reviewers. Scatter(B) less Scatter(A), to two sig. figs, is 1.1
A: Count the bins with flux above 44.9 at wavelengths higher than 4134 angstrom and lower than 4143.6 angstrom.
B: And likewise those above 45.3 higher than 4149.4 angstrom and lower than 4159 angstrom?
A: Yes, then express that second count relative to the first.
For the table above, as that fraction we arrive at 1.0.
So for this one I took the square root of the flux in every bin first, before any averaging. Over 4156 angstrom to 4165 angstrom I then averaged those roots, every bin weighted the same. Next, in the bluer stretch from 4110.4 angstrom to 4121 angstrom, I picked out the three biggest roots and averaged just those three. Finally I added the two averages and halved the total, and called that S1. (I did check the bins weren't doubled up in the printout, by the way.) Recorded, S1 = 7.03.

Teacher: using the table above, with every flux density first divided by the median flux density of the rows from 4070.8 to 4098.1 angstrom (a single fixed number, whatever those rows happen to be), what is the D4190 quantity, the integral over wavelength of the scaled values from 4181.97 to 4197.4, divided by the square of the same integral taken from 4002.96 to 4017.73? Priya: 0.0753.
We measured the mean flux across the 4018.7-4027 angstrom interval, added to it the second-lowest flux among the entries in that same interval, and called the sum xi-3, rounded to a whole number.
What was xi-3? 89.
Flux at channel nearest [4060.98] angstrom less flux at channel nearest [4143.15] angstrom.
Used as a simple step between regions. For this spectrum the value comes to 0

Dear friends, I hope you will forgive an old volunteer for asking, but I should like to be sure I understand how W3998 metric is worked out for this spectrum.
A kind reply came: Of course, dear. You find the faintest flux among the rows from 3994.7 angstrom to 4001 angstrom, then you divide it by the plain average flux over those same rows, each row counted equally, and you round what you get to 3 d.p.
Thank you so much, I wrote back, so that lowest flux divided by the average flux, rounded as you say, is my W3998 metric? 0.985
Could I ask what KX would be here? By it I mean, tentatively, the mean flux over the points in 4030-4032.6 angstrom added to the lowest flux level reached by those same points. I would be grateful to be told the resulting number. 86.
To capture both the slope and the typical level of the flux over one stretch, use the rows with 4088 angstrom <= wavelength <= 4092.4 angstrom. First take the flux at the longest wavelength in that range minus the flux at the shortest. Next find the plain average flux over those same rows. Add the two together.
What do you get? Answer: 44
